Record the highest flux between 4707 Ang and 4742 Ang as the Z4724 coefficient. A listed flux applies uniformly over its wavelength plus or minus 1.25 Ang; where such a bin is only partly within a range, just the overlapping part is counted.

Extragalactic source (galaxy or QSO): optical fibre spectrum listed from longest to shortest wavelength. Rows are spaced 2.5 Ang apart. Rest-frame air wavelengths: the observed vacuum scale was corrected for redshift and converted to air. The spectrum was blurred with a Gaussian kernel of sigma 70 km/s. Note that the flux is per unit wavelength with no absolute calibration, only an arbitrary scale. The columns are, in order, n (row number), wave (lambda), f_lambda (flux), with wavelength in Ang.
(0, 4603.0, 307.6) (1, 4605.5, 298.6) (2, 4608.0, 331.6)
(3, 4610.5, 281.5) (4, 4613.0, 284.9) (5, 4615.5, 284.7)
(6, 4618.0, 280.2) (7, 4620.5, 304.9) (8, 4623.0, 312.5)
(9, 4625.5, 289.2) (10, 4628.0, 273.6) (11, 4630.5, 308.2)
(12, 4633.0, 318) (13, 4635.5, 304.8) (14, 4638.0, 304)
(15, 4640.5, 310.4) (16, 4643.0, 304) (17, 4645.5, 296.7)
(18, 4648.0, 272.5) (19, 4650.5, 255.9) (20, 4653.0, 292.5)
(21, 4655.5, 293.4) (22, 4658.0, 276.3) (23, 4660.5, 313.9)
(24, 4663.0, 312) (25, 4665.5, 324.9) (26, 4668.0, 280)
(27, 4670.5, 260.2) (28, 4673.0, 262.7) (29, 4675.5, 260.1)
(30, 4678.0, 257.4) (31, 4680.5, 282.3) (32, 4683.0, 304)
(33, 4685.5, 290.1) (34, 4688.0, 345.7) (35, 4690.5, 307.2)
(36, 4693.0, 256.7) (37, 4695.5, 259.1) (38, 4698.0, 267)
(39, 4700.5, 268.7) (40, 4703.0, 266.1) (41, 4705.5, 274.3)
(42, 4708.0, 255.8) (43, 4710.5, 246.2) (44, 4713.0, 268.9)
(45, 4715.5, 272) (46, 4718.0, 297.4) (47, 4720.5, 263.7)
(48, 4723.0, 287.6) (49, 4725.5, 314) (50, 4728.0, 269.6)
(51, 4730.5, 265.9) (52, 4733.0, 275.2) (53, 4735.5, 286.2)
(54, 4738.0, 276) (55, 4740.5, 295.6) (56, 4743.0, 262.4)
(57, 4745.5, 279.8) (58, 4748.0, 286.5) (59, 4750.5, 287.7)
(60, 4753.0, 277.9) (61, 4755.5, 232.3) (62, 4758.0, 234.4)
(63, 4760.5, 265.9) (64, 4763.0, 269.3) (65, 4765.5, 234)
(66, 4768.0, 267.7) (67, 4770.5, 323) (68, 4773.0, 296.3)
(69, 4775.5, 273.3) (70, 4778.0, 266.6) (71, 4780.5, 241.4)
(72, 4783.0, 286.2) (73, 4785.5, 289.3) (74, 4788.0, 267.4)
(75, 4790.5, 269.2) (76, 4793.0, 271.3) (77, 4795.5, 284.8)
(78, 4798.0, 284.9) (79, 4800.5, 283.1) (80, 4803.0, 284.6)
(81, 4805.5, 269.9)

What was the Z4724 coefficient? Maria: 314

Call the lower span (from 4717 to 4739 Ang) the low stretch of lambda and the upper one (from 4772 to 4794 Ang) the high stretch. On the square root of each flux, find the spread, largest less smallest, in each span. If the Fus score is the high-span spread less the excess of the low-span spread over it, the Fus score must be 1.9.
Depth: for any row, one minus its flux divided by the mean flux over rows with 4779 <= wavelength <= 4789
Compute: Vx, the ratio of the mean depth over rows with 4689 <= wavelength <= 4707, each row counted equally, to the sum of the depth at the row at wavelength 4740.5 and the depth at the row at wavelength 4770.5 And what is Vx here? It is 0.0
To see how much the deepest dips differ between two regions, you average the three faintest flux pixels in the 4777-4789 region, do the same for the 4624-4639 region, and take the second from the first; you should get -30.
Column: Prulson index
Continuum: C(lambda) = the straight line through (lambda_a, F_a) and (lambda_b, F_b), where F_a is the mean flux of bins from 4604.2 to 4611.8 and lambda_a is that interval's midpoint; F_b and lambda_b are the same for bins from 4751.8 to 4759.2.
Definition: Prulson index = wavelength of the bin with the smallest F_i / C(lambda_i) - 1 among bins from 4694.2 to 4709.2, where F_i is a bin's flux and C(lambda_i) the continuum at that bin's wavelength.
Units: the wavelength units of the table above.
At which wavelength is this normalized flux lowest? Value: 4695.5 Ang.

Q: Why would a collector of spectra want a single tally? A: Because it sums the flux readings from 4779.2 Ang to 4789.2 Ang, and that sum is 1084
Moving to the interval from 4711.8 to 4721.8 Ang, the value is 1102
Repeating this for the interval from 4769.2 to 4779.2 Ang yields 1159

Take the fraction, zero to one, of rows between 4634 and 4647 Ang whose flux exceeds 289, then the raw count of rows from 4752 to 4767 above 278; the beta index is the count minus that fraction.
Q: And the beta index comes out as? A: -1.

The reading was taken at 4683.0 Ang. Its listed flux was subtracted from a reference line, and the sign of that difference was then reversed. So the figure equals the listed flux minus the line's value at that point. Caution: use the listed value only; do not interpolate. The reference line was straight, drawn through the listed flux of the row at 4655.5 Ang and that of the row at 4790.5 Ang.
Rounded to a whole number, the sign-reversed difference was 16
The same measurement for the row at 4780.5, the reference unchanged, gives -30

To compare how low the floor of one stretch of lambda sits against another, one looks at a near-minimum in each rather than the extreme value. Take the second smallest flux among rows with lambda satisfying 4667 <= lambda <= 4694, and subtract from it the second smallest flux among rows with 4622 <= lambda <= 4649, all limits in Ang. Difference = -16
